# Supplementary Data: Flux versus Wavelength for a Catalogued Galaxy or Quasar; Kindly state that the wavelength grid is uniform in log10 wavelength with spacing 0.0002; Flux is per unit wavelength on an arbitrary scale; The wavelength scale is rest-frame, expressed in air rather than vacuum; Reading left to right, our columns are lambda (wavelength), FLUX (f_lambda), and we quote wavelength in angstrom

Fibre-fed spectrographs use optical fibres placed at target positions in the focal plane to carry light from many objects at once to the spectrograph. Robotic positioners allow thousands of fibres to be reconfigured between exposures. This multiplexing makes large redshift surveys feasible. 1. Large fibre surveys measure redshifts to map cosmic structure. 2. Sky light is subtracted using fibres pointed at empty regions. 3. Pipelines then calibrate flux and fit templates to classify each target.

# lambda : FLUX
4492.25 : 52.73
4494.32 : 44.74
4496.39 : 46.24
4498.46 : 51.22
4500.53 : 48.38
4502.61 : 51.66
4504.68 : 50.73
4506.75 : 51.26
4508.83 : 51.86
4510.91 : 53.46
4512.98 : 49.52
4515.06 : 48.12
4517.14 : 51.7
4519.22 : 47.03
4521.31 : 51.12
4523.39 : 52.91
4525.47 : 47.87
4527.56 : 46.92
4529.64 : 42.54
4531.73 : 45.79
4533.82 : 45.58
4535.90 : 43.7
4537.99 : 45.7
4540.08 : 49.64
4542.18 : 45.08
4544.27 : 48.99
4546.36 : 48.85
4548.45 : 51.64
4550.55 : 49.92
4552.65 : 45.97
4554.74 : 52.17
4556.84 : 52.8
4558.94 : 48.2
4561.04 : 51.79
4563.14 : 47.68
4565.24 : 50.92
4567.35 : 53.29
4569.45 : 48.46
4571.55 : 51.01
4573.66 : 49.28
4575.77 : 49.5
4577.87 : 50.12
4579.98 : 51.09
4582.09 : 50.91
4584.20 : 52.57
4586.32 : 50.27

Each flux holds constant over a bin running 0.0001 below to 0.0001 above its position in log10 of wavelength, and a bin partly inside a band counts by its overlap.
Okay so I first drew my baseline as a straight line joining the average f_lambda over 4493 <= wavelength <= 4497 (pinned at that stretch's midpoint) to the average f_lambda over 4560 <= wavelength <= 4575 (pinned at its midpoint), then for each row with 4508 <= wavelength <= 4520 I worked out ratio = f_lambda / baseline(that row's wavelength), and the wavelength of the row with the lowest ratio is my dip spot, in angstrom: 4519.22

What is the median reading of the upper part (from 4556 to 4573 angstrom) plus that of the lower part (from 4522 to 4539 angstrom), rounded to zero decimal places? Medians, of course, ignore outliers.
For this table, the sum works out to 97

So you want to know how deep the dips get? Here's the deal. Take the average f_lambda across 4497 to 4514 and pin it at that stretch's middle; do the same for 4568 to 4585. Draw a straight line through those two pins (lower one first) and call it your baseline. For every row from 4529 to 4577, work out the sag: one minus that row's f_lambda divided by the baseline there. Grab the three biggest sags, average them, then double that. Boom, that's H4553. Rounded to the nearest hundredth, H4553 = 0.27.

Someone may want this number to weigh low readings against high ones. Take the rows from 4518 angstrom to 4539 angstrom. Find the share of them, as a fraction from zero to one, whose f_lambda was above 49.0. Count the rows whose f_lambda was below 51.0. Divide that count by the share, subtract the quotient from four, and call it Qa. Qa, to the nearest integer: -36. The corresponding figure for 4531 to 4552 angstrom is -26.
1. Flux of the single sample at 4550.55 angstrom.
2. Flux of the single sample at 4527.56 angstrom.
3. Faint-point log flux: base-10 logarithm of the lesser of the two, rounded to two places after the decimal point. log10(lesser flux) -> 1.67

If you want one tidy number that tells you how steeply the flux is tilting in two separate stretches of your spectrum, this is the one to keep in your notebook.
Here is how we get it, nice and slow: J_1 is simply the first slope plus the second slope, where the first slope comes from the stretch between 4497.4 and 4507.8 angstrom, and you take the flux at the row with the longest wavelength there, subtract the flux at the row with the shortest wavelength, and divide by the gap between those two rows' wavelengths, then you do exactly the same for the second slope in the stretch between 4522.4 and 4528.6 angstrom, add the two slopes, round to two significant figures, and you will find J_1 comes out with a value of -1.4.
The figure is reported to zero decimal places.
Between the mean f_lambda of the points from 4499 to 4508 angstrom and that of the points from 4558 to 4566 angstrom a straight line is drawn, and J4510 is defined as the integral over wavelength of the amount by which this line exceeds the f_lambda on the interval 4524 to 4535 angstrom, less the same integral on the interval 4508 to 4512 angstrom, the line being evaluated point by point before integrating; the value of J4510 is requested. 55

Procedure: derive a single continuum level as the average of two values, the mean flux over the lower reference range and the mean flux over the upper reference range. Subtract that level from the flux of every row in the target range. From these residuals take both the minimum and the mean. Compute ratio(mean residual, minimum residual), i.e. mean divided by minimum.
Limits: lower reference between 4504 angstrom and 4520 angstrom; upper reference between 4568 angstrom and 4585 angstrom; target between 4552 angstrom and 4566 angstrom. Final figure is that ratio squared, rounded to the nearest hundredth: 0.01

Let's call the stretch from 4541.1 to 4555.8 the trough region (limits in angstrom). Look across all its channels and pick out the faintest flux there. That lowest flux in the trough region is 45.08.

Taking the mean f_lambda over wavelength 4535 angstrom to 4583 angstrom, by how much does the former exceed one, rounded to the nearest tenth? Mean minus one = 48.4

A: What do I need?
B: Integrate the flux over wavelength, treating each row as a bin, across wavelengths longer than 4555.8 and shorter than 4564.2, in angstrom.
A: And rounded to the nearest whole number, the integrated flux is 421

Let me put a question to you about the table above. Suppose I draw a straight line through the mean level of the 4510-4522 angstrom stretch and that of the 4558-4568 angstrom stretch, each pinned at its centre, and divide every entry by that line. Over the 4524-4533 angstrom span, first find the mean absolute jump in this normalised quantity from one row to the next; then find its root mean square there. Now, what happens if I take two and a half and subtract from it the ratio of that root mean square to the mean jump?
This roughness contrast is -13.5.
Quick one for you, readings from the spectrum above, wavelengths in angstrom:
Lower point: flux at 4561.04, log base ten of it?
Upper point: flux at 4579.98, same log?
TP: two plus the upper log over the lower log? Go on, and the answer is 2.997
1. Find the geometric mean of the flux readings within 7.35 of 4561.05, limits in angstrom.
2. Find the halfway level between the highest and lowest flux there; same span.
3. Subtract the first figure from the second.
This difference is -0.45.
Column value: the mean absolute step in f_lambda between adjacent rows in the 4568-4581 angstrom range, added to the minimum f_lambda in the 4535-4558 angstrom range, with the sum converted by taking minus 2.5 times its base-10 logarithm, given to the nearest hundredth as -4.13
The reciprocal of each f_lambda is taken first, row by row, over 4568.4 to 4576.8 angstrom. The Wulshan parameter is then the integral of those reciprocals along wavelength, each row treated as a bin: 0.17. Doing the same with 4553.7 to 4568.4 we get 0.29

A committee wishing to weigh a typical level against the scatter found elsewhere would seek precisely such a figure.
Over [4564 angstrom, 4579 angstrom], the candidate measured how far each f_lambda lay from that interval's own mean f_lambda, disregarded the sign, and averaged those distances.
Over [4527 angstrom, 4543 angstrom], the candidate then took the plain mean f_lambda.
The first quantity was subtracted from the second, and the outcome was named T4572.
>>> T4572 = 44.4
